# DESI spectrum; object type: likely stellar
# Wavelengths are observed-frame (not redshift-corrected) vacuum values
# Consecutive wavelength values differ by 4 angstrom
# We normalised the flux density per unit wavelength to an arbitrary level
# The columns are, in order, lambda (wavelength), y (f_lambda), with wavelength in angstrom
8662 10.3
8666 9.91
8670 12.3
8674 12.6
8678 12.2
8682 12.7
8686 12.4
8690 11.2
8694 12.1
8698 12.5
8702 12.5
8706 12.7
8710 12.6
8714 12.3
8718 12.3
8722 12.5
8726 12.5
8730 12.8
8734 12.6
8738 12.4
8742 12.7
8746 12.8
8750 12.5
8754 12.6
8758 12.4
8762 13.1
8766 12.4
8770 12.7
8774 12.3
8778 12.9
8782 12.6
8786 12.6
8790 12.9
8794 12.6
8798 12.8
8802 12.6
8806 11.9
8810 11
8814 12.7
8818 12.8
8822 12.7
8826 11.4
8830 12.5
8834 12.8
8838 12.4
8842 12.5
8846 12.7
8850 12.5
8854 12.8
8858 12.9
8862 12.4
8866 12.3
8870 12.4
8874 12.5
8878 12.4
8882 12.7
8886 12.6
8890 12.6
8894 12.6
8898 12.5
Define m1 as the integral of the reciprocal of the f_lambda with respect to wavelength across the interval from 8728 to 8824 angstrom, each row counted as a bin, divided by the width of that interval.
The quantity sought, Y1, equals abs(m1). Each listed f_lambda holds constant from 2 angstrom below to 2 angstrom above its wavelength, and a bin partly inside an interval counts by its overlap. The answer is 0.0797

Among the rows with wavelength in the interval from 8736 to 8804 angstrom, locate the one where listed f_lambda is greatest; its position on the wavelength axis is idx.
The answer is 8762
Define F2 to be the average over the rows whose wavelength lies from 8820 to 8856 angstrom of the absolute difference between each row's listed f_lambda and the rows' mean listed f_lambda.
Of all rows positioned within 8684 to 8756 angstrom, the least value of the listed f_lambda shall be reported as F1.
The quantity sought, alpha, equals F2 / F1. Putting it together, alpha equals 0.0229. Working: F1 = 11.2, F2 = 0.26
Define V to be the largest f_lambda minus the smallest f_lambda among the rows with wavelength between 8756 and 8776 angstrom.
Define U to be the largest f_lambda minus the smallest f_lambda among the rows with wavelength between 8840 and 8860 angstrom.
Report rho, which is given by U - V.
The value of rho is -0.4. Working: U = 0.40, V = 0.80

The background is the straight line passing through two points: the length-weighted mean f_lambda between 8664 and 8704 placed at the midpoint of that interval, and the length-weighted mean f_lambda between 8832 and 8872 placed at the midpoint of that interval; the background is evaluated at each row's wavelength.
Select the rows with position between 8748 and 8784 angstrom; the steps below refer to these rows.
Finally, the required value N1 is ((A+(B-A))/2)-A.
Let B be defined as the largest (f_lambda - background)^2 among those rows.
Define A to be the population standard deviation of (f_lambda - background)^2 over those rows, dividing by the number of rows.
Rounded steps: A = 0.2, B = 0.7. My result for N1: 0.1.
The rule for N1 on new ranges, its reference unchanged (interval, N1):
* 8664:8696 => 0.8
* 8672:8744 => 0.2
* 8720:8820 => 0.6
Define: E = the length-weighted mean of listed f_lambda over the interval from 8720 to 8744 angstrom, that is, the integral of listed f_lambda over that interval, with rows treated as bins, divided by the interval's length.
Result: 12.6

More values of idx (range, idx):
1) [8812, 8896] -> 8858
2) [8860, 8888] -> 8882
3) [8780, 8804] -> 8790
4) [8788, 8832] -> 8790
